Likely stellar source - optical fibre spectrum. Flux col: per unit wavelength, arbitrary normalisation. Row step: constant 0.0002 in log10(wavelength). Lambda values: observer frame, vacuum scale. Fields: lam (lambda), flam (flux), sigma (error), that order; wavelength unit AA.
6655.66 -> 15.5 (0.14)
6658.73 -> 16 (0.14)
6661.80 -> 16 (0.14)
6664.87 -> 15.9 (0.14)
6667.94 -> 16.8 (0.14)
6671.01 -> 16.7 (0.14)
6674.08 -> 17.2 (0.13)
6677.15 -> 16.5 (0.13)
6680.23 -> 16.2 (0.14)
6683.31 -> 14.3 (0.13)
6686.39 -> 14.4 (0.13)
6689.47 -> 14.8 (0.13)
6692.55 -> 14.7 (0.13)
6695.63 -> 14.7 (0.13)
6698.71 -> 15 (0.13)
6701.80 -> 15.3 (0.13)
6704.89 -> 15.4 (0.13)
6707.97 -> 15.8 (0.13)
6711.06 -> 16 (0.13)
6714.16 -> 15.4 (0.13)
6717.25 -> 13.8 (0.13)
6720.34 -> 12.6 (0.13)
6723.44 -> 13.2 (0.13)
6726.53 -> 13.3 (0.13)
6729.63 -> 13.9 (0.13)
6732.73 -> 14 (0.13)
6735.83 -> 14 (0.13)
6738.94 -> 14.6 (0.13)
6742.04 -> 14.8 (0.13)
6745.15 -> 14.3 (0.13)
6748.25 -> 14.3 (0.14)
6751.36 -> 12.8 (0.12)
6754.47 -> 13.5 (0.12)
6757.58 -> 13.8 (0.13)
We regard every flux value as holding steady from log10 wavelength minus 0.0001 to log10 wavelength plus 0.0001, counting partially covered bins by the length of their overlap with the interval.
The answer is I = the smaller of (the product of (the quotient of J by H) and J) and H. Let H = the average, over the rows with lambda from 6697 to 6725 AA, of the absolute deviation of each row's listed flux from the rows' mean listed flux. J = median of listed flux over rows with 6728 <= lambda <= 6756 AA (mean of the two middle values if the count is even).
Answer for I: 1.01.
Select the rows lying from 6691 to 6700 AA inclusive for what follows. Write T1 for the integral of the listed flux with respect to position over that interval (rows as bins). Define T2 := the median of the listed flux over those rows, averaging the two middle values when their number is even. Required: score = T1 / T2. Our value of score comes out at 9.1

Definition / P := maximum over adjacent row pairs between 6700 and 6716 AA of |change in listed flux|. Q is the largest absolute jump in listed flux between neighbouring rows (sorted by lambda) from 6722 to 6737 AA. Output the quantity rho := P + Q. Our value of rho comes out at 1.2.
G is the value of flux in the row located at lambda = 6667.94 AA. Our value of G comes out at 16.8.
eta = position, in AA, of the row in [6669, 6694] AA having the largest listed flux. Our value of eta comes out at 6674.08 AA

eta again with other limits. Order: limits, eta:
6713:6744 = 6714.16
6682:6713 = 6711.06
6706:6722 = 6711.06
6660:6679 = 6674.08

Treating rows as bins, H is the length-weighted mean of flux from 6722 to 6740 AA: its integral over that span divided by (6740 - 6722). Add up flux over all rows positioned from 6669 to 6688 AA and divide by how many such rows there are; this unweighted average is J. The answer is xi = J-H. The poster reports 2.1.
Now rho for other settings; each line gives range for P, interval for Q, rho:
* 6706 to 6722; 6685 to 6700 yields 2.0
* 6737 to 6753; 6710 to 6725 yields 3.1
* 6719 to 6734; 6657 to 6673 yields 1.5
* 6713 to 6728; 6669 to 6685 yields 3.5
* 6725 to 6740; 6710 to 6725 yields 2.2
